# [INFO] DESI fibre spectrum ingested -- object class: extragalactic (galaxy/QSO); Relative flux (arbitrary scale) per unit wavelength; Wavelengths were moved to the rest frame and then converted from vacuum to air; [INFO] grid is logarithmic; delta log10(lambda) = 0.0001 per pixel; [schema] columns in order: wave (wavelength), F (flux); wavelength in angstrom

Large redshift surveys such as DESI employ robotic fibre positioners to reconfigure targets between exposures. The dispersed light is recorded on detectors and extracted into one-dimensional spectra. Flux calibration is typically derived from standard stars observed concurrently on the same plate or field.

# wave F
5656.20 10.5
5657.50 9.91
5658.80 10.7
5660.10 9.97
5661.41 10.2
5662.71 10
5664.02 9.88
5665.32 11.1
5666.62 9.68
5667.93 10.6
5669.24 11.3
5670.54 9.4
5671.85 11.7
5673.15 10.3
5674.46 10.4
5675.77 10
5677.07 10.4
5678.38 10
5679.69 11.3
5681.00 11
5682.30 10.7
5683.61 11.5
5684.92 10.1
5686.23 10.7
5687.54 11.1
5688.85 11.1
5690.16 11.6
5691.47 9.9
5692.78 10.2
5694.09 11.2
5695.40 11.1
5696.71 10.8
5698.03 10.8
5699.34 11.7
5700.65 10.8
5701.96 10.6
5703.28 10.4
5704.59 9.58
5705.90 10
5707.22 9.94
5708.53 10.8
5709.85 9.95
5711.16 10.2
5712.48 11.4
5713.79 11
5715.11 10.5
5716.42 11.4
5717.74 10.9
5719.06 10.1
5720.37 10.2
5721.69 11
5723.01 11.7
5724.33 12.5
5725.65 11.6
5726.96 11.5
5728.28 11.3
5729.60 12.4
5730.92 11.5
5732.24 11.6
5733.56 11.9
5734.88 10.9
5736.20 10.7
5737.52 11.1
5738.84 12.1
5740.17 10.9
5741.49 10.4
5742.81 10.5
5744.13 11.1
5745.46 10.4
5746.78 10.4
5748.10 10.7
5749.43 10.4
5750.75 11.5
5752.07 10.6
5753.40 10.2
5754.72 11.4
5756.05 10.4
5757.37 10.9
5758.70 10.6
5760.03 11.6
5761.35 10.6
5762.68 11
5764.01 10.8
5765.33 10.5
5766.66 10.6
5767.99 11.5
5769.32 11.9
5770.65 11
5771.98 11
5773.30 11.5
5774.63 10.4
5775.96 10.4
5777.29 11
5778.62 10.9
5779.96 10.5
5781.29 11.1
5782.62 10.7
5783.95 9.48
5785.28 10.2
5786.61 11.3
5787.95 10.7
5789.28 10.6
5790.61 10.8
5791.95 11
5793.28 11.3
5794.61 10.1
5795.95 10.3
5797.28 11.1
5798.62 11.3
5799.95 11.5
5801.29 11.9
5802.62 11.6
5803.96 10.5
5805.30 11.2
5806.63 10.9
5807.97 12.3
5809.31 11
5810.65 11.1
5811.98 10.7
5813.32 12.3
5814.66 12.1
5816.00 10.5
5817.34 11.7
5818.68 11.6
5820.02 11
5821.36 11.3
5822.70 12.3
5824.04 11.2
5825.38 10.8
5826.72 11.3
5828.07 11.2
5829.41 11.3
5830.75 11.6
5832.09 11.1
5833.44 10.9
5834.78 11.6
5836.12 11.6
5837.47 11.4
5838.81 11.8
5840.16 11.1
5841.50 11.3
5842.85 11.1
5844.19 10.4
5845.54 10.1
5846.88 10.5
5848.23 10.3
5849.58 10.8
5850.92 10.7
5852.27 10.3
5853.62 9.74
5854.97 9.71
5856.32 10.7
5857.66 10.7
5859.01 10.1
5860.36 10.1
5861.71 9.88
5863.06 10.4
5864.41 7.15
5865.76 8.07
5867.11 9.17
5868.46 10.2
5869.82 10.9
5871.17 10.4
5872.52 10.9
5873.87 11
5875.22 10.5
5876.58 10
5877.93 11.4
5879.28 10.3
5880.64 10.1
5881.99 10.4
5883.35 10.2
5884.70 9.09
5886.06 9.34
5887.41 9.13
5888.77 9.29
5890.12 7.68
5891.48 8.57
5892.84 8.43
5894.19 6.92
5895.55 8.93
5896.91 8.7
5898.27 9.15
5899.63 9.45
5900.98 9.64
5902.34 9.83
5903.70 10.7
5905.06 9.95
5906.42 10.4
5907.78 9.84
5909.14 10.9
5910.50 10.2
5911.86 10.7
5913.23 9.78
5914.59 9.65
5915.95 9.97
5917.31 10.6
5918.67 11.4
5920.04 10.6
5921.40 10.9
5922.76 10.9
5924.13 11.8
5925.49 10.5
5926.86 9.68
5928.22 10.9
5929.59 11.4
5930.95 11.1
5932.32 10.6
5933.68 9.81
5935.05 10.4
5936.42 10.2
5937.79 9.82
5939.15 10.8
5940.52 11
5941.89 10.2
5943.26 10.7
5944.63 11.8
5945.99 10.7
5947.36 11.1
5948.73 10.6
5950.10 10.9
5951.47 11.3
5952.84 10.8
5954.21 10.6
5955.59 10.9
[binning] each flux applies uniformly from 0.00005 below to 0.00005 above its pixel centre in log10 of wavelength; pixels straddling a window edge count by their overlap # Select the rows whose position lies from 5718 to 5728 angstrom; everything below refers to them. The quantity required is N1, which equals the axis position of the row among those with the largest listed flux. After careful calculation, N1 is 5724.33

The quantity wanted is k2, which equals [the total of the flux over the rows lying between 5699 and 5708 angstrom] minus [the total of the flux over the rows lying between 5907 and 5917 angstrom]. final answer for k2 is 2.0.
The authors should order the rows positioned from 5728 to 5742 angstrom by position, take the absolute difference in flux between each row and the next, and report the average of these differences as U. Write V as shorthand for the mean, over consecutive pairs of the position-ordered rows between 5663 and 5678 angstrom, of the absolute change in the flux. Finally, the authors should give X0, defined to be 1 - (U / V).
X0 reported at 0.4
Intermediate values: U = 0.67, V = 1.1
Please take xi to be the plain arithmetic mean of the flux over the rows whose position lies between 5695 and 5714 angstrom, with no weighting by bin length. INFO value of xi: 10.6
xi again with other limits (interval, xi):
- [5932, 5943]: 10.4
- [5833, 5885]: 10.4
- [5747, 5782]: 10.9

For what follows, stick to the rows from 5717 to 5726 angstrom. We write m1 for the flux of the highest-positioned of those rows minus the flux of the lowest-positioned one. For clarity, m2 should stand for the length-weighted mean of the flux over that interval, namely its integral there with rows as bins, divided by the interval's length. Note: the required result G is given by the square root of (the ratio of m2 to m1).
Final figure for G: 4.0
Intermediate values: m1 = 0.70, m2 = 11.12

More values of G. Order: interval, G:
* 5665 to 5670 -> 7.3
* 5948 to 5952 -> 3.9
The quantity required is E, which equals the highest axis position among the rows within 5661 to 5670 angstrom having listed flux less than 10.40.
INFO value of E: 5666.62 angstrom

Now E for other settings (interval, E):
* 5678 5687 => 5684.92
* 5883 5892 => 5891.48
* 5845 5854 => 5853.62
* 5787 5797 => 5795.95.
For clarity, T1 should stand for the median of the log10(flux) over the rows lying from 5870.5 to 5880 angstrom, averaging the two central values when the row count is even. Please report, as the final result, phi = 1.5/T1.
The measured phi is 1.47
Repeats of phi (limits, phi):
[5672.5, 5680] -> 1.48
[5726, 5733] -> 1.41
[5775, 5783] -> 1.45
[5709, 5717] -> 1.45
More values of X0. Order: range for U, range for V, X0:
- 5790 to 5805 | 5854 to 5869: 0.4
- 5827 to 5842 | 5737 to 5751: 0.4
